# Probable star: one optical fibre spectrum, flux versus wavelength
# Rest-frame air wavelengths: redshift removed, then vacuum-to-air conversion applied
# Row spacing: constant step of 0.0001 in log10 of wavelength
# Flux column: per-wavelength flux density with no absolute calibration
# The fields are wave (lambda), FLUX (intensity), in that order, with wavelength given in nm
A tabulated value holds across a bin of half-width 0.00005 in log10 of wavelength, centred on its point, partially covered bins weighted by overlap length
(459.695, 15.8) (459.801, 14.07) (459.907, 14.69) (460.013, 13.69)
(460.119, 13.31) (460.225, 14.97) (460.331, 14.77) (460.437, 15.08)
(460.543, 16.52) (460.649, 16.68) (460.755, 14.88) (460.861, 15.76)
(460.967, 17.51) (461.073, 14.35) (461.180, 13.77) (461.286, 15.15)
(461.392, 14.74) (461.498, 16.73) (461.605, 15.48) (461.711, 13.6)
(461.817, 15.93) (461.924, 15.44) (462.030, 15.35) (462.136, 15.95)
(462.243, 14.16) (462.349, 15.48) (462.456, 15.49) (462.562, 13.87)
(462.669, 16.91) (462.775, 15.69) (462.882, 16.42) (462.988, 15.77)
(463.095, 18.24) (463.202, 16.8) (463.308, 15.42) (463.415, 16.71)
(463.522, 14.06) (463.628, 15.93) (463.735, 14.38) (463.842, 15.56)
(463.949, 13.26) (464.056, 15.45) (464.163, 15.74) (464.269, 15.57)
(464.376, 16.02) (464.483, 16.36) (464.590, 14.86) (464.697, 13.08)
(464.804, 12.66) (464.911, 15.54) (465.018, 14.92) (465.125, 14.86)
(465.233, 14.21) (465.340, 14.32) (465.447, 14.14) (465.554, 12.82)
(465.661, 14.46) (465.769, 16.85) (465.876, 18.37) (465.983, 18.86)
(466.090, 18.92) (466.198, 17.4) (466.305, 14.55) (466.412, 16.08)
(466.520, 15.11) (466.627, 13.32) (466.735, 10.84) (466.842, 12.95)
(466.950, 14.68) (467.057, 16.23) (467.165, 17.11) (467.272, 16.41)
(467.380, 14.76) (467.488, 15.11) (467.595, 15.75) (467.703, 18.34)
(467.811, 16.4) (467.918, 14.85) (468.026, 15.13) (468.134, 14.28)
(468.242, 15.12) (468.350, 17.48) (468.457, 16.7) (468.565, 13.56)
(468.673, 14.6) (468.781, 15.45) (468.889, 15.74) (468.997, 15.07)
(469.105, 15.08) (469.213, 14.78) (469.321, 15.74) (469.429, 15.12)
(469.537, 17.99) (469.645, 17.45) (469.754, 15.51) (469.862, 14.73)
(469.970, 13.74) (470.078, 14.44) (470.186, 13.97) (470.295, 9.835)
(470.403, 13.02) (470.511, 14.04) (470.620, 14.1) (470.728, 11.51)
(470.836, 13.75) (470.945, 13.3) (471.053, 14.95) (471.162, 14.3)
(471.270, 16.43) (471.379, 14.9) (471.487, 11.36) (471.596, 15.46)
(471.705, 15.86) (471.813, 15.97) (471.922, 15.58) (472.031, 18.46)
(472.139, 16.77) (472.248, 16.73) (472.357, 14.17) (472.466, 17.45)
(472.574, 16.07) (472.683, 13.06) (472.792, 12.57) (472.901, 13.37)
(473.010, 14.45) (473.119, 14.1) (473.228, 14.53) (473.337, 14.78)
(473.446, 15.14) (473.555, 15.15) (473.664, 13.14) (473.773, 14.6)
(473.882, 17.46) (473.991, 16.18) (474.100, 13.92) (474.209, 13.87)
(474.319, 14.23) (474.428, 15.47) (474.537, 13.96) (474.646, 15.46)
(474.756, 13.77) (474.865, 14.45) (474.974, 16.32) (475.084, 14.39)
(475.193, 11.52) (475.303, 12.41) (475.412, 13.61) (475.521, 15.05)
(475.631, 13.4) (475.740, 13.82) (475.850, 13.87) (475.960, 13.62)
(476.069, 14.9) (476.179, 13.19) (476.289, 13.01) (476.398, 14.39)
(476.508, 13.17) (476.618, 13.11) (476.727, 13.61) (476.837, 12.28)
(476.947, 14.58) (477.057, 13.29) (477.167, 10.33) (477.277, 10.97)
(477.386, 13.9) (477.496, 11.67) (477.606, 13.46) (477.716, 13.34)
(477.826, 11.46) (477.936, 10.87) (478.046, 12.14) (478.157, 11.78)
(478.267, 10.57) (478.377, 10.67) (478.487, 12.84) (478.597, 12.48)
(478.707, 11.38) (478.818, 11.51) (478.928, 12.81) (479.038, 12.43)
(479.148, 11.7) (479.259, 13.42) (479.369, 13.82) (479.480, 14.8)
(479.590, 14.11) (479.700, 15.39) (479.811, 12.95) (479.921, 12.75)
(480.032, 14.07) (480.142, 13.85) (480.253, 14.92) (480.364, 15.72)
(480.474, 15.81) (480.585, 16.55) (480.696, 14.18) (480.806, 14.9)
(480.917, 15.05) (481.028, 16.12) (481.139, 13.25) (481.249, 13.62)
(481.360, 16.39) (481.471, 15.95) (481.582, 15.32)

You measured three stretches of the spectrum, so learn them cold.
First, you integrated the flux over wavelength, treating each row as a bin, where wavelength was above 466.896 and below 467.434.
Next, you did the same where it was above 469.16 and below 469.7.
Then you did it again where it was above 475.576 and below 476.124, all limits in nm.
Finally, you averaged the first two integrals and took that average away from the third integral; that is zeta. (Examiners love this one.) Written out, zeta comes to -1.0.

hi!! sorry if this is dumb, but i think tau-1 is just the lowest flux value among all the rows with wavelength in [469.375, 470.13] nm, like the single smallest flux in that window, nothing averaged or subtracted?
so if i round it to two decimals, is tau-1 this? 13.74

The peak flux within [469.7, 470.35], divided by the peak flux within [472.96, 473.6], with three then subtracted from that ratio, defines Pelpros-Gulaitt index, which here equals -1.98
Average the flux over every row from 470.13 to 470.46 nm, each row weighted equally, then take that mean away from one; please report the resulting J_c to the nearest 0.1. -11.3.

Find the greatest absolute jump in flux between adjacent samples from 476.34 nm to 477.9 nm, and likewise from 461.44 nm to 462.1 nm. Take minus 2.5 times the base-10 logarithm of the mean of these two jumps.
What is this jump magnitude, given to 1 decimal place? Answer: -1.1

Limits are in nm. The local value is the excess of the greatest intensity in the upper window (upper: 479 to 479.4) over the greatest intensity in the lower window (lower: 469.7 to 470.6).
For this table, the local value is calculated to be -1.7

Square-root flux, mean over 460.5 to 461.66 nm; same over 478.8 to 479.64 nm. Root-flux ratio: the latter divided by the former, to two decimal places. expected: 0.92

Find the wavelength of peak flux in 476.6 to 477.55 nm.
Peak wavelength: 476.947 nm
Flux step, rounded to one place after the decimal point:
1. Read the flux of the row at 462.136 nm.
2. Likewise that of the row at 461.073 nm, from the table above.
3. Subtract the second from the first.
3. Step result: 1.6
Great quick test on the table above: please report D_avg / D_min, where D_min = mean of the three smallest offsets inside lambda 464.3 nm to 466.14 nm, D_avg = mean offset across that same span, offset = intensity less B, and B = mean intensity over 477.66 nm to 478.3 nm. 3.2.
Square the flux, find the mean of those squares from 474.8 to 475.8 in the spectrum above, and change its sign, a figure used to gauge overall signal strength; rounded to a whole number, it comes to -195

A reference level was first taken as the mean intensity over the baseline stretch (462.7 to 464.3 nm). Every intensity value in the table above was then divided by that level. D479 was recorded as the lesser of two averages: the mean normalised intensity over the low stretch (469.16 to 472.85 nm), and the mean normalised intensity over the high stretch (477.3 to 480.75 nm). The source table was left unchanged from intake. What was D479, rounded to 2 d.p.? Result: 0.84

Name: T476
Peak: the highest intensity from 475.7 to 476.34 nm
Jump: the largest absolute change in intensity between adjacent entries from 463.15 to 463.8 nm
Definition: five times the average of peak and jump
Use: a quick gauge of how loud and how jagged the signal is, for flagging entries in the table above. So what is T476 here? 44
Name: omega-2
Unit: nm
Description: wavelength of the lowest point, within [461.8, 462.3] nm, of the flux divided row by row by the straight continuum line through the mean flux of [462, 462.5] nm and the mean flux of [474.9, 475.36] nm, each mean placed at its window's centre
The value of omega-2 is 462.243 nm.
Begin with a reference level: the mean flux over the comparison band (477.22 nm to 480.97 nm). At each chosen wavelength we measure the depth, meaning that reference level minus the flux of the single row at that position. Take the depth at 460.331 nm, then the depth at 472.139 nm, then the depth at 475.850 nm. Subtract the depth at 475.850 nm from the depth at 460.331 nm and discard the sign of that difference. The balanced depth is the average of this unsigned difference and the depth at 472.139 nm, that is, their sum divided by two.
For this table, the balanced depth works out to -1.3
